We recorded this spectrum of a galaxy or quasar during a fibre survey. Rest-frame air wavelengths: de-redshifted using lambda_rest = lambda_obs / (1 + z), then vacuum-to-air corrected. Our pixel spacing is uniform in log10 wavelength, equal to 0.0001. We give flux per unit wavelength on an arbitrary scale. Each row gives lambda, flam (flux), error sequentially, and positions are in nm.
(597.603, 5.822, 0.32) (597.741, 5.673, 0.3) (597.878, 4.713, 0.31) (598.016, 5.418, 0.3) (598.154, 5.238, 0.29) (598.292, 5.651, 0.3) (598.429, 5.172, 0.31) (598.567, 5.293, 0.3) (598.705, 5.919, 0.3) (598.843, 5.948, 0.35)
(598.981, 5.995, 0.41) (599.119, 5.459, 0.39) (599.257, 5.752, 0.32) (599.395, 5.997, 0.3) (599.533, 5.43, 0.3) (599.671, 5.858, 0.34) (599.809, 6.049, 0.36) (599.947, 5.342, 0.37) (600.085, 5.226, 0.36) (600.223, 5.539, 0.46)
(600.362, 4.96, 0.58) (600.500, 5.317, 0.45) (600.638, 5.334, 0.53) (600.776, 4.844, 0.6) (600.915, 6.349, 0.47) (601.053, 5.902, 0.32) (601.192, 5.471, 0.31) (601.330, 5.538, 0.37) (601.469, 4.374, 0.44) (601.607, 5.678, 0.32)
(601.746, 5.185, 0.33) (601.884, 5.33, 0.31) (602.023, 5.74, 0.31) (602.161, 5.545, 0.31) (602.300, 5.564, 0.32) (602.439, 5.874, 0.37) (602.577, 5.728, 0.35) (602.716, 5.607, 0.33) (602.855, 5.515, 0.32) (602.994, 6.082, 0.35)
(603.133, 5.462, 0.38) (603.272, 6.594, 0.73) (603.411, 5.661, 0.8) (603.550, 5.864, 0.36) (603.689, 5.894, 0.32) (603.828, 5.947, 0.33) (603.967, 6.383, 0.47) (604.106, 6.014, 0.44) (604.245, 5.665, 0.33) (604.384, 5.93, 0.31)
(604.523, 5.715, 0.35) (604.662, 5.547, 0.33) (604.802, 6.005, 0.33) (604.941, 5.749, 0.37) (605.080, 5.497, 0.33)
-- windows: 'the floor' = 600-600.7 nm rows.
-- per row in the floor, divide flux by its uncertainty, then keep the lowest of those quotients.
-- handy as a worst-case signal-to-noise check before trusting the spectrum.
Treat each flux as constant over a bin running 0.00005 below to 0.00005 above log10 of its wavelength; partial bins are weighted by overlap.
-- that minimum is 8.6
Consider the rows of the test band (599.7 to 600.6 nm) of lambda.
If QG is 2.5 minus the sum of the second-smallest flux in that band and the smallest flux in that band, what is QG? -7.7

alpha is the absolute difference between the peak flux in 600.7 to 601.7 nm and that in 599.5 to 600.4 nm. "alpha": 0.30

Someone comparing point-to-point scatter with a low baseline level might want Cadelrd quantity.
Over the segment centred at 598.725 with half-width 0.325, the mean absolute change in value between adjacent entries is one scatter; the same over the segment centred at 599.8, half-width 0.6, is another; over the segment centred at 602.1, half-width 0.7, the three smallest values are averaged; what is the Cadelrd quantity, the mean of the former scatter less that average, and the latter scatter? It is -2.18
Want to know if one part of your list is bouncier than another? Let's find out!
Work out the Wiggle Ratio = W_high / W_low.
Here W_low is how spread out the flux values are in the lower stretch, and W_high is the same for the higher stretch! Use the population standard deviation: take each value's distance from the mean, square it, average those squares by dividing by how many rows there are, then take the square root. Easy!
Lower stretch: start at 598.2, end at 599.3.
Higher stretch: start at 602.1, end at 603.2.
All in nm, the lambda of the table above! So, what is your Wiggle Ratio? 0.68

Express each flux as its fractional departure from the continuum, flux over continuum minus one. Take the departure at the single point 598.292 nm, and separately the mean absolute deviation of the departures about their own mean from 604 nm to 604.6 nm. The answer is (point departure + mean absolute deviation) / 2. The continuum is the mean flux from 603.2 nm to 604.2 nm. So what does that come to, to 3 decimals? -0.021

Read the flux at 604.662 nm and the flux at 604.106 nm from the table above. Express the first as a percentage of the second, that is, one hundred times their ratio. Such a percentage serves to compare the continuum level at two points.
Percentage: 92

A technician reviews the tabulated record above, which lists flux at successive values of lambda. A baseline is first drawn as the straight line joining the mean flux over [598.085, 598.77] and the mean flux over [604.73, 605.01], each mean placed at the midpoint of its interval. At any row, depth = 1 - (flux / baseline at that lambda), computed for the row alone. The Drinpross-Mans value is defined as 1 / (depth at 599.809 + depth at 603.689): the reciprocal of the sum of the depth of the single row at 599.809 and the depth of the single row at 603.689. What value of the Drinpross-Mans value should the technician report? -9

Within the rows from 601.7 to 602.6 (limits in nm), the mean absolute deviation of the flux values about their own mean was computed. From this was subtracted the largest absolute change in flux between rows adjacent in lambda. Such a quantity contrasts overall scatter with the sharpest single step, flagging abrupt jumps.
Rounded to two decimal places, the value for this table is -0.23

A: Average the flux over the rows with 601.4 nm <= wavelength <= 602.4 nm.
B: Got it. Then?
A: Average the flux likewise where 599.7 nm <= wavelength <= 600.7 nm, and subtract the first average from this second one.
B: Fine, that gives 0.1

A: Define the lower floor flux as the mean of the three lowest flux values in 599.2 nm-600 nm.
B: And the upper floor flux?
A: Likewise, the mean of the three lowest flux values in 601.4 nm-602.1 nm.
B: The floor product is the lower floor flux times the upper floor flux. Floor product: 27.3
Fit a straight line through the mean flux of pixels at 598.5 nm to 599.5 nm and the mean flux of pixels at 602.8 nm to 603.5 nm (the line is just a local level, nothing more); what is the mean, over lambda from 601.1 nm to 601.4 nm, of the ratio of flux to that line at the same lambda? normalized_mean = 0.95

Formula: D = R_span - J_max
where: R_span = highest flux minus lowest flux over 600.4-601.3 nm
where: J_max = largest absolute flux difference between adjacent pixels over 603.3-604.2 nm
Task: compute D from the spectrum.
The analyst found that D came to 1.1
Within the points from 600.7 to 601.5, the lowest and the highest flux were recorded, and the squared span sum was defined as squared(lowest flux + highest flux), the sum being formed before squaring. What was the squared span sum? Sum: 115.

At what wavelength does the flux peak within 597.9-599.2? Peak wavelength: 598.981 nm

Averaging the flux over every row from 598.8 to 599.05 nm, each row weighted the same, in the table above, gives 5.97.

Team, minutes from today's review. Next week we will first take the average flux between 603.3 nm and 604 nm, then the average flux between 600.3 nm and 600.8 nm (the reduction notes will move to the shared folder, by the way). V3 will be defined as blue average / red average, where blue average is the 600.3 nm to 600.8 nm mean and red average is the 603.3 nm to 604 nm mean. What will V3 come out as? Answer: 0.86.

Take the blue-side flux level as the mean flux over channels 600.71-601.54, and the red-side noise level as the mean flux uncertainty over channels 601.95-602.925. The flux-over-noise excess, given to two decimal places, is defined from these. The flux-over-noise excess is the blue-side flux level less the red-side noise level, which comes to 5.08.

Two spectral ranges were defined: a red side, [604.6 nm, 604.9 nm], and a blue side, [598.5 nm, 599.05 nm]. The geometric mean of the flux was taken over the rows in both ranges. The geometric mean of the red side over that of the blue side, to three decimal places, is 0.998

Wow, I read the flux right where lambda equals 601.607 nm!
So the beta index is 5.678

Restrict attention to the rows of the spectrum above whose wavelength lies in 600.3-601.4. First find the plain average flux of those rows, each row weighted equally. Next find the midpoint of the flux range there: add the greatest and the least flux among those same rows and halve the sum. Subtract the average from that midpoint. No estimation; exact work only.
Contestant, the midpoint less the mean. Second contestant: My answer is 0.13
